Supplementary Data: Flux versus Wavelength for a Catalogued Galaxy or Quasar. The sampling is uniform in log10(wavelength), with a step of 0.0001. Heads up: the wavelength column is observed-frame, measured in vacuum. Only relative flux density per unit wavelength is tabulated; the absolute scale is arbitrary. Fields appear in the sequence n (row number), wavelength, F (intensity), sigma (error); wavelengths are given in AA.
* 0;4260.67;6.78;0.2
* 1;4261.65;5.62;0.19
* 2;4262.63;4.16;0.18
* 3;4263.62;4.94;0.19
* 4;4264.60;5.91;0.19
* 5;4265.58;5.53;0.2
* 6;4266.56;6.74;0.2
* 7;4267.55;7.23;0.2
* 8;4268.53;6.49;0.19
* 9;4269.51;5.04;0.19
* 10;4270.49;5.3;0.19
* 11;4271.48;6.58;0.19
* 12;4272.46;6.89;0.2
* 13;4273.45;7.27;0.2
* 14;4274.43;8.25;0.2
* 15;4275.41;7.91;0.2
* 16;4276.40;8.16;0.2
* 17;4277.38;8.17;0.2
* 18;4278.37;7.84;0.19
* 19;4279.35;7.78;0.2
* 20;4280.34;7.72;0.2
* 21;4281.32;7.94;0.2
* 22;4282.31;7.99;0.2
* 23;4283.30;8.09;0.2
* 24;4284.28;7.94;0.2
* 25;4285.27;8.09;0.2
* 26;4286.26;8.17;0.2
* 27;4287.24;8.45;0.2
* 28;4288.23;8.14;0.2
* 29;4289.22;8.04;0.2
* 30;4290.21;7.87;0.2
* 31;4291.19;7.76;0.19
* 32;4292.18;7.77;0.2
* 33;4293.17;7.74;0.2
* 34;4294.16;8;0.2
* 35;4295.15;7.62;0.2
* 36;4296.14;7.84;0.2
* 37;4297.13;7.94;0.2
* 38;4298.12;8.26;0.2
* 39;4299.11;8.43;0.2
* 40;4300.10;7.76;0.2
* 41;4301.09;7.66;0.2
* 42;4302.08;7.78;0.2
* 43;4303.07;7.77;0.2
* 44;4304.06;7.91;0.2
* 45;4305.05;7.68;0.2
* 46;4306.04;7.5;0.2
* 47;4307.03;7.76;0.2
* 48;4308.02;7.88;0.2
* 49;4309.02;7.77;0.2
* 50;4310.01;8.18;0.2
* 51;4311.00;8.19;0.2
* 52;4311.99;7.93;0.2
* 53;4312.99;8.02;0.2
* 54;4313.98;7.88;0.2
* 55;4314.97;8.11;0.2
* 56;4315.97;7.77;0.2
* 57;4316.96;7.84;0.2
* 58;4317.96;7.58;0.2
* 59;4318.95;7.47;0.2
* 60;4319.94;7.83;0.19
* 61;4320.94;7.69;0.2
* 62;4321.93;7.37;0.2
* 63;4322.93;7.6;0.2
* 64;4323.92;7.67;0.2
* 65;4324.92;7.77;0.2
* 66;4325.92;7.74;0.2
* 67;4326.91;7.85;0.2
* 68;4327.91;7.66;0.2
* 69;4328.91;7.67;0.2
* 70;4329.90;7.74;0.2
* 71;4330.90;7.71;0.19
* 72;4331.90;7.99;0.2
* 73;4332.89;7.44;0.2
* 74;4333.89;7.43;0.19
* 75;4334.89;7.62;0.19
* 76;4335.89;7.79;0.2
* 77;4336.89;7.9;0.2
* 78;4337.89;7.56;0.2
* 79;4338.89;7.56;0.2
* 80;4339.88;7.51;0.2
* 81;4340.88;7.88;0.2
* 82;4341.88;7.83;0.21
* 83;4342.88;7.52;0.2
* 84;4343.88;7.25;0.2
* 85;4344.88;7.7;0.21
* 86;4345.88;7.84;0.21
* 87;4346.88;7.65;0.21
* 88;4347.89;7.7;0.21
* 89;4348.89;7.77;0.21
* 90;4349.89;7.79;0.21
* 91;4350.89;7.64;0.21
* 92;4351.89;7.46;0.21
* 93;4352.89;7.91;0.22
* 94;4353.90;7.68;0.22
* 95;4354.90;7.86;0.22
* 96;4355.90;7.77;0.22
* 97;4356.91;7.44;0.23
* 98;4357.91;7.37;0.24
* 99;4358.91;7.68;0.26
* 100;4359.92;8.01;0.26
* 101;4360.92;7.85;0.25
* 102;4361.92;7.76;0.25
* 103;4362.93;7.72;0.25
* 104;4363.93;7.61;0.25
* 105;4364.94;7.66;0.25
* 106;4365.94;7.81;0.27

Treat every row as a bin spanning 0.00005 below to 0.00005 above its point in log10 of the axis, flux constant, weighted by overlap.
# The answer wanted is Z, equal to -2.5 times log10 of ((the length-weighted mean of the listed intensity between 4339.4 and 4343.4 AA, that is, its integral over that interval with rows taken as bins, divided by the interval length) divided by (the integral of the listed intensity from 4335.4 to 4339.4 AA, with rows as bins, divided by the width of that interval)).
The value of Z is 0.004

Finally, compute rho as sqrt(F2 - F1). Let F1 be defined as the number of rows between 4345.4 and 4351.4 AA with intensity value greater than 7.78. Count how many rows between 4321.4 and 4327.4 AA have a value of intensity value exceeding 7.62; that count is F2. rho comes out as 1.4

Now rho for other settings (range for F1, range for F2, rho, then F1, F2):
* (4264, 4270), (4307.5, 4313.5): 2.4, 0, 6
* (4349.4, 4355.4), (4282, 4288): 1.7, 3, 6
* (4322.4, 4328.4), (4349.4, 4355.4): 2.0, 1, 5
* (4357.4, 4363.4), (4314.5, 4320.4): 1.4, 2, 4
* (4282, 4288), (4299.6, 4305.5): 0.0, 6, 6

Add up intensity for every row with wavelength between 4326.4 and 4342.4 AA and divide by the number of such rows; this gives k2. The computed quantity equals 7.70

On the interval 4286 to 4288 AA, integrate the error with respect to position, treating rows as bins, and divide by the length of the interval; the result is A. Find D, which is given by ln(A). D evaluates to -1.61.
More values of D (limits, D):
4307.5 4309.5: -1.61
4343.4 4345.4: -1.58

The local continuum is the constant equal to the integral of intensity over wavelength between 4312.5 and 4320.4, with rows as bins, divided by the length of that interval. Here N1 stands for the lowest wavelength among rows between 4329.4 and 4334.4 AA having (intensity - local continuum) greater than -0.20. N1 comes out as 4329.90 AA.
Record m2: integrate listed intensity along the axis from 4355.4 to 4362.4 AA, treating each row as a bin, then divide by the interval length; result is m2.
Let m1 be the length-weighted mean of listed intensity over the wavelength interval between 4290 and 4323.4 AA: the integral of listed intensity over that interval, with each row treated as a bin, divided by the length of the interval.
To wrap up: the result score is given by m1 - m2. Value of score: 0.13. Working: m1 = 7.83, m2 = 7.70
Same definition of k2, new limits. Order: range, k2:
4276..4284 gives 7.96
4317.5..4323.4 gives 7.59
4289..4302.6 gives 7.89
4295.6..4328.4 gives 7.82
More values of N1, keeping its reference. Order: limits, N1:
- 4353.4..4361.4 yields 4353.90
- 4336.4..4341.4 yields 4336.89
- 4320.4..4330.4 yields 4320.94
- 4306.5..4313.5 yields 4307.03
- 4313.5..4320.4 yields 4313.98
